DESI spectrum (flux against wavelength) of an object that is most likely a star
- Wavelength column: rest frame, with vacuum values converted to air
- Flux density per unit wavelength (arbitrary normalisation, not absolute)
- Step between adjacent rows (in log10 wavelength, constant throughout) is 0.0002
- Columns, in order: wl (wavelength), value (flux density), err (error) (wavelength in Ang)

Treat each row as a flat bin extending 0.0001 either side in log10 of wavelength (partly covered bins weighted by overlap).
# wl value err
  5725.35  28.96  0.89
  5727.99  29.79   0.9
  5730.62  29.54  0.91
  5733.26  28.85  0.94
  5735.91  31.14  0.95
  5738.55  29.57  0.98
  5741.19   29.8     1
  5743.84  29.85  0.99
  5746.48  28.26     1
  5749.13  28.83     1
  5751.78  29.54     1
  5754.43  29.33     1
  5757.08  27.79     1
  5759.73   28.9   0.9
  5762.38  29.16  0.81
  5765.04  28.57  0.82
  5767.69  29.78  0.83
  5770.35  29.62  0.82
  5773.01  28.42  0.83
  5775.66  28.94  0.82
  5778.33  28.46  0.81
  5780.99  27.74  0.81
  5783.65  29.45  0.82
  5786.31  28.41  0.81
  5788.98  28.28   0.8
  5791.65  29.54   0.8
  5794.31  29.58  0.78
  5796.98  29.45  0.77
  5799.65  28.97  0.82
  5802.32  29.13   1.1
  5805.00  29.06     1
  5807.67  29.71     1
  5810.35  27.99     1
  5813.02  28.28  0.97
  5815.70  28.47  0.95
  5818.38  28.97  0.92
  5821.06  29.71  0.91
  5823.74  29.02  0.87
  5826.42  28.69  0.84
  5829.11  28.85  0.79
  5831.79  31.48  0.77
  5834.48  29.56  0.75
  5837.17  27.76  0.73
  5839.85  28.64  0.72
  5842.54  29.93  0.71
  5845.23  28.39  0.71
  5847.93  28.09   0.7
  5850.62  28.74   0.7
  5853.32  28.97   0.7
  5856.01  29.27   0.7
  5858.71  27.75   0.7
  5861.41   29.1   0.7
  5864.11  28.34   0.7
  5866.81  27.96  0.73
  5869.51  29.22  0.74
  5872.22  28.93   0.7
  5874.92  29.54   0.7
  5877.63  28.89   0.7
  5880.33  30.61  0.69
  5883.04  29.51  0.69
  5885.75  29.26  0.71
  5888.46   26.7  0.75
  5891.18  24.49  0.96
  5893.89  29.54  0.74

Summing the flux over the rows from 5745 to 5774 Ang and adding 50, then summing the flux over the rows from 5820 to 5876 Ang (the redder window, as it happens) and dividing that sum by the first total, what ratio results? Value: 1.7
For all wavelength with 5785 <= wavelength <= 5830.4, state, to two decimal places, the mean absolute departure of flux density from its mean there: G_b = 0.43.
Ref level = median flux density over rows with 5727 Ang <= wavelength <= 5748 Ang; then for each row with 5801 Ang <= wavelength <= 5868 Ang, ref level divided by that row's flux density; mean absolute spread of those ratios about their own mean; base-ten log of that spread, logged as -1.68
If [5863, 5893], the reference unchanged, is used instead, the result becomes -1.34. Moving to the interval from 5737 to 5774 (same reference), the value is -1.71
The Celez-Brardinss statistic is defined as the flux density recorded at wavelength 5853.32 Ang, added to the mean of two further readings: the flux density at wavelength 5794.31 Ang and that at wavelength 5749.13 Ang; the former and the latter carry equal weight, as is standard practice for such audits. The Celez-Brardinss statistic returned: 58.2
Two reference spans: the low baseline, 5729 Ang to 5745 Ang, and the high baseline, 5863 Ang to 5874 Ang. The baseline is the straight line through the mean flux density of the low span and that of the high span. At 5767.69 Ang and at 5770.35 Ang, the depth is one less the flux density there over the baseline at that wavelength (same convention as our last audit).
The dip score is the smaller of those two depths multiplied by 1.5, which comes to -0.013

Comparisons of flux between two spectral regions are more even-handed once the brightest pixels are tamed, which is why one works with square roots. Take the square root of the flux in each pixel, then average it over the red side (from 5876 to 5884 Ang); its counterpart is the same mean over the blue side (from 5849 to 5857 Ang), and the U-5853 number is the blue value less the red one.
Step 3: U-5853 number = -0.06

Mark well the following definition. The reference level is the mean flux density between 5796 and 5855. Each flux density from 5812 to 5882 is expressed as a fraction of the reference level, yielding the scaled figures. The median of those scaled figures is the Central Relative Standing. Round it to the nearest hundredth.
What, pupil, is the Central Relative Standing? 1.00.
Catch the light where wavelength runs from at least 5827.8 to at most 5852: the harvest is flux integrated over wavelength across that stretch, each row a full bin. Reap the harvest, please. 703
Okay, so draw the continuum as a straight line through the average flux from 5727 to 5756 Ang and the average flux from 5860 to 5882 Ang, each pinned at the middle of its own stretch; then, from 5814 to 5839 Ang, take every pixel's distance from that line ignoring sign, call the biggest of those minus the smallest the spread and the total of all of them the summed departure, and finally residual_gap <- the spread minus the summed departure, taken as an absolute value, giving 4.6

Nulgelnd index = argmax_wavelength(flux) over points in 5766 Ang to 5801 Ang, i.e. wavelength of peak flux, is 5767.69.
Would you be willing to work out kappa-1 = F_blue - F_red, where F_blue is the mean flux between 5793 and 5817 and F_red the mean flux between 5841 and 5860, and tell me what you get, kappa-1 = 0.23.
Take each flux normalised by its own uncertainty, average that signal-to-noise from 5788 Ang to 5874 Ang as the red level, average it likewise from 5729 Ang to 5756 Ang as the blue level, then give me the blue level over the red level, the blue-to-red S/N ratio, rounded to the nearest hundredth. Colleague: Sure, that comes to 0.83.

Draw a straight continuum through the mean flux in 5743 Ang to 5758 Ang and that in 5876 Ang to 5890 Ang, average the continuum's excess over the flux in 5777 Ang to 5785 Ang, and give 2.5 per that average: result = 6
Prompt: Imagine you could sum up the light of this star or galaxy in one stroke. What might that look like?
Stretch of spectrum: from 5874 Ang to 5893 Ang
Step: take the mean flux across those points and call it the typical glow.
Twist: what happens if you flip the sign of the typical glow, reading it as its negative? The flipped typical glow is -28.43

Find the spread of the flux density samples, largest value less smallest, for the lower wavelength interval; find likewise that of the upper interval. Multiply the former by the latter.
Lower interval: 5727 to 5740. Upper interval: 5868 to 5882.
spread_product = 3.9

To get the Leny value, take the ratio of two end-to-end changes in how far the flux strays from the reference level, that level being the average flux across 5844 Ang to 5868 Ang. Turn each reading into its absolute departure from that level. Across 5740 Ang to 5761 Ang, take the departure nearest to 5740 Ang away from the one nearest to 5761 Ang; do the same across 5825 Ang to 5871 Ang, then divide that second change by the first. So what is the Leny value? -0.6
